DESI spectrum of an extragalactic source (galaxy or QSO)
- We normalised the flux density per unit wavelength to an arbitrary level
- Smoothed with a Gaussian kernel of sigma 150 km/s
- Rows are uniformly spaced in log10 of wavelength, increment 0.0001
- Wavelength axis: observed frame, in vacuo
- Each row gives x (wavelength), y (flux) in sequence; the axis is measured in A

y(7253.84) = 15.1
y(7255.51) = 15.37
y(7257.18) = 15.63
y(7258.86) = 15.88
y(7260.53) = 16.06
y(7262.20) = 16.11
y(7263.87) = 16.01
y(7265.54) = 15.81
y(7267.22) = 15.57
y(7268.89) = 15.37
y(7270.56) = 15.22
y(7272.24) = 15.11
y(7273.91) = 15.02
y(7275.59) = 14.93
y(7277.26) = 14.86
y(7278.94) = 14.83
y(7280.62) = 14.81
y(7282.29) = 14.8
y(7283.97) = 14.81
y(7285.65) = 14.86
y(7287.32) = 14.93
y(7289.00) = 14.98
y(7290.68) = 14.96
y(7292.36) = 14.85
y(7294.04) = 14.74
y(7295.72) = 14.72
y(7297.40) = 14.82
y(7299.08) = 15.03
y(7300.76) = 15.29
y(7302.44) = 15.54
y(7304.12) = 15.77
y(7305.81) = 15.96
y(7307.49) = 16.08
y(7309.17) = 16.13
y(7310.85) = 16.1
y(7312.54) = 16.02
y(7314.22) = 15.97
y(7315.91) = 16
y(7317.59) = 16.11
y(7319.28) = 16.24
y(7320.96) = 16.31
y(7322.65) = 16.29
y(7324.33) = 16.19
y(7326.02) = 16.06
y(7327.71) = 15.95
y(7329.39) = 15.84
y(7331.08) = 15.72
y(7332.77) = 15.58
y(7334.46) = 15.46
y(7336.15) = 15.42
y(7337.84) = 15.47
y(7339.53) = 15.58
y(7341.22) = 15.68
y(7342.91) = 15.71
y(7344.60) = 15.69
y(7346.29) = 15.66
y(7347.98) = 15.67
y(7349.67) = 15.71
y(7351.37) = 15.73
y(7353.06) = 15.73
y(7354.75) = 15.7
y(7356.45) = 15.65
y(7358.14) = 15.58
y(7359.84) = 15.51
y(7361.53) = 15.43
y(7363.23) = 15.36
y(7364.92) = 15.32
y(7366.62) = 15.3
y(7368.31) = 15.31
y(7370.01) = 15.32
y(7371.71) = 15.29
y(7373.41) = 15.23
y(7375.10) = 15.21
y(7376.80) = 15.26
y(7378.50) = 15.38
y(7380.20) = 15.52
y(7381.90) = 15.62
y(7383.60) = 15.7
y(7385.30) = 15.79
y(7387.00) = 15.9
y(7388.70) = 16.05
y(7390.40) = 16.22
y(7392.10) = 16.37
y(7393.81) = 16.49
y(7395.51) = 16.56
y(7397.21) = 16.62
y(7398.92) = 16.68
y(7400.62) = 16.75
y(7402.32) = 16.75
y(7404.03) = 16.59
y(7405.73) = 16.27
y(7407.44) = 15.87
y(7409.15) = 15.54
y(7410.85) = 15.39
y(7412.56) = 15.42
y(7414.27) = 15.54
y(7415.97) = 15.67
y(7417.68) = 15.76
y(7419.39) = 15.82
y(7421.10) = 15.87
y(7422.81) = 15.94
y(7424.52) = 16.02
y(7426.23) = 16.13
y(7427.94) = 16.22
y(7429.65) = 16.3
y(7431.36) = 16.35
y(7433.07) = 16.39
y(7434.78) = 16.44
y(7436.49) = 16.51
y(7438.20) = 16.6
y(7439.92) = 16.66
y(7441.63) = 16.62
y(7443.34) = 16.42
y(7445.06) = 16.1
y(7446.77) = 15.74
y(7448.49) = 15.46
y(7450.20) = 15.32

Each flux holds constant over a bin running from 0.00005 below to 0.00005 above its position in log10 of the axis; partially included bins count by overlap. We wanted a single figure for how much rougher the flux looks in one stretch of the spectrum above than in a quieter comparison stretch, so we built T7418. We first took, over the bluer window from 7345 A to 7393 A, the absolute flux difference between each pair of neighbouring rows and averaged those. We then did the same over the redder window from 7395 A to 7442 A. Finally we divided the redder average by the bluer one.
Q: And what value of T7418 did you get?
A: 1.6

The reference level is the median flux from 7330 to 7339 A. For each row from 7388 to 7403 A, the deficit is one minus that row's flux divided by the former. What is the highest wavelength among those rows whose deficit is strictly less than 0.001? 7402.32 A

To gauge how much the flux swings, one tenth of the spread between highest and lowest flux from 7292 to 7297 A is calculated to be 0.013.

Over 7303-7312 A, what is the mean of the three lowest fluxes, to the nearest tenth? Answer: 15.9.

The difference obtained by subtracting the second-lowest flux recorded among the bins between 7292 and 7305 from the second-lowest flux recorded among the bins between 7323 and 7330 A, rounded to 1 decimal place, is 1.2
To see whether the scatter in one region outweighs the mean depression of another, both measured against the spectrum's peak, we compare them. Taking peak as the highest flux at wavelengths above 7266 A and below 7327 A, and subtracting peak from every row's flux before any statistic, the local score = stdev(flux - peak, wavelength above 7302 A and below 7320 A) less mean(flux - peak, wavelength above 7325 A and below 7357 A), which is 0.81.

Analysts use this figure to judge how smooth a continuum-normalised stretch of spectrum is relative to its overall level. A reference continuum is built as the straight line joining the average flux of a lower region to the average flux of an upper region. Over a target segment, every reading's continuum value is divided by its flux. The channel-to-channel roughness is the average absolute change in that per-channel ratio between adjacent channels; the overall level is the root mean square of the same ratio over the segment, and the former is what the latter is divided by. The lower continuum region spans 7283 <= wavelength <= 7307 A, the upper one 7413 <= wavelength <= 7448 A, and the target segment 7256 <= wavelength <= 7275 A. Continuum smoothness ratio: 97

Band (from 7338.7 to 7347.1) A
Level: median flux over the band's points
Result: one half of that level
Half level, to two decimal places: 7.84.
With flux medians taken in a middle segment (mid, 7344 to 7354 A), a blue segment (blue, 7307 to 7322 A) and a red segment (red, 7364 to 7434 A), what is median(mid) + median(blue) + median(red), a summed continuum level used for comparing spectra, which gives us 47.7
